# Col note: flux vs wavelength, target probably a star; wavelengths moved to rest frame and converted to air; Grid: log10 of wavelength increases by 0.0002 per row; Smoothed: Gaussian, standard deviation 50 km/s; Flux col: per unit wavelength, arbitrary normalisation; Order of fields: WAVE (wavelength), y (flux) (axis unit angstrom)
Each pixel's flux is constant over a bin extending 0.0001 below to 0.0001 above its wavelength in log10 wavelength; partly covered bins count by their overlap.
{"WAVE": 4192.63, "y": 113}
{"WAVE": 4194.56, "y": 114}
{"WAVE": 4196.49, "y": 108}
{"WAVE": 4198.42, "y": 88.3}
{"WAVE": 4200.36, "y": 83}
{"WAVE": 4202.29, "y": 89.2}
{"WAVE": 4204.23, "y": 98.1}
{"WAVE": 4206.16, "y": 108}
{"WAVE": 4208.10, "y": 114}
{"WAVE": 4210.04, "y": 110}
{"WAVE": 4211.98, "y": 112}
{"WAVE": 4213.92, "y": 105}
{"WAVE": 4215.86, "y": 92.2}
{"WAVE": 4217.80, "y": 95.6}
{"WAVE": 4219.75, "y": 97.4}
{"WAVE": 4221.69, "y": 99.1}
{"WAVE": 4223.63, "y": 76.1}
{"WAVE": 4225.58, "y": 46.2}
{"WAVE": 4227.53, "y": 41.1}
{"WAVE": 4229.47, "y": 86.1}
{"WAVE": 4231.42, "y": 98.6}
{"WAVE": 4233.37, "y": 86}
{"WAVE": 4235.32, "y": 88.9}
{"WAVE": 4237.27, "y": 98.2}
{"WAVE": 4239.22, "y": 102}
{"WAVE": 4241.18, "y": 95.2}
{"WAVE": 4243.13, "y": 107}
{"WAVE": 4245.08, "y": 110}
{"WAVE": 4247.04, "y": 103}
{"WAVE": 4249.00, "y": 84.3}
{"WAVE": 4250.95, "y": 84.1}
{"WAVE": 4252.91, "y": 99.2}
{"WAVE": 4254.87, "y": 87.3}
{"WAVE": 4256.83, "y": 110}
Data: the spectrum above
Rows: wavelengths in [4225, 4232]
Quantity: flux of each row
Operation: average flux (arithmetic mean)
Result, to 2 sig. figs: 68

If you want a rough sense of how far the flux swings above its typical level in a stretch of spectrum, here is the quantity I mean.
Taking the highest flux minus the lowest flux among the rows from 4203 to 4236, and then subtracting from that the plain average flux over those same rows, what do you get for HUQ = -19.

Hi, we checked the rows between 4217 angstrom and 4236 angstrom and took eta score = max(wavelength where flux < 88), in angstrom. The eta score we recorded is 4233.37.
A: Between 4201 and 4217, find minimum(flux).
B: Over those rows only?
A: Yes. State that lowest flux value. 89.2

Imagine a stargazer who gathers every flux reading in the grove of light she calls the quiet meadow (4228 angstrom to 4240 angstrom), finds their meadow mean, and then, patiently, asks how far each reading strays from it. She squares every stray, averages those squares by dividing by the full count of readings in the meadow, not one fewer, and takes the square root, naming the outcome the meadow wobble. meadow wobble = 6.5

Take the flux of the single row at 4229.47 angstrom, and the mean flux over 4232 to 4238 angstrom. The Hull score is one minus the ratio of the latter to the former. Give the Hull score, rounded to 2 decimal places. -0.06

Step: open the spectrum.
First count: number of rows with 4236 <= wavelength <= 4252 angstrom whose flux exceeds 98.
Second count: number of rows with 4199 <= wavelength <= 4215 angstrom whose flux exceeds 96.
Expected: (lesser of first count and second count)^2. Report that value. 25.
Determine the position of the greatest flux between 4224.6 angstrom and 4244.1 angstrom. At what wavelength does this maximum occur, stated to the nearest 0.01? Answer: 4243.13 angstrom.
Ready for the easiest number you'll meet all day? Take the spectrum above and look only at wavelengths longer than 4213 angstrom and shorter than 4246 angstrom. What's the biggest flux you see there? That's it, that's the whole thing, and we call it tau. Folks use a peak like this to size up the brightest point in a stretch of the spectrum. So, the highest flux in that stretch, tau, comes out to 110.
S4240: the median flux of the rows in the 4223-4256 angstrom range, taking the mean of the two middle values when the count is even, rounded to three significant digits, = 88.9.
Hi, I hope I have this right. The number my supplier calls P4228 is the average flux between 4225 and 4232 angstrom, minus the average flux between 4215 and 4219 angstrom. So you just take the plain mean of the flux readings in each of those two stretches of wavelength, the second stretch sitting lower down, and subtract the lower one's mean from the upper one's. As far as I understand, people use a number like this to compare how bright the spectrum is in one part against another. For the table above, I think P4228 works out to -26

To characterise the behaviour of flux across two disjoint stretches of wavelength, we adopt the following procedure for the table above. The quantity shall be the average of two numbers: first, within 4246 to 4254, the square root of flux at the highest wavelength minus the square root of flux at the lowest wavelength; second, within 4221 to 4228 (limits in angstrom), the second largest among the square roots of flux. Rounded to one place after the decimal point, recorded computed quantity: 4.3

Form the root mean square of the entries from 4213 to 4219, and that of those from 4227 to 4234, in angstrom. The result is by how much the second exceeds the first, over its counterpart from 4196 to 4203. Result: -0.18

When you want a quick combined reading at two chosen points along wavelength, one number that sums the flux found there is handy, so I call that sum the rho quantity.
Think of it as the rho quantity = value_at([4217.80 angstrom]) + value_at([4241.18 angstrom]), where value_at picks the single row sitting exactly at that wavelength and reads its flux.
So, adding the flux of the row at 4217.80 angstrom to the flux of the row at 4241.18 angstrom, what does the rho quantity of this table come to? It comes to 191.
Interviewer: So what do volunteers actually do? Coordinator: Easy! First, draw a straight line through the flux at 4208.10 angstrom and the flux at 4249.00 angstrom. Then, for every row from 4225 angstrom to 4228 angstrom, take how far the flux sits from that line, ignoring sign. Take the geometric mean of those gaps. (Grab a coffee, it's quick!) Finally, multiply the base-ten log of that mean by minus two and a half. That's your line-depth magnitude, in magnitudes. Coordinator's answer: -4.4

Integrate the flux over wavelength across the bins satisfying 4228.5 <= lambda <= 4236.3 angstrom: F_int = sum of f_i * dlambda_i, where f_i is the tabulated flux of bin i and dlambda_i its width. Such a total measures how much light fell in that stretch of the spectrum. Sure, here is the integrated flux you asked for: 701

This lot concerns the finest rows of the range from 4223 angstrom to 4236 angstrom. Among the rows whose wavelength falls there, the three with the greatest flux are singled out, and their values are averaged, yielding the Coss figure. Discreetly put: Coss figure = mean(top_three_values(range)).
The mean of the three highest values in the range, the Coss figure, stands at 91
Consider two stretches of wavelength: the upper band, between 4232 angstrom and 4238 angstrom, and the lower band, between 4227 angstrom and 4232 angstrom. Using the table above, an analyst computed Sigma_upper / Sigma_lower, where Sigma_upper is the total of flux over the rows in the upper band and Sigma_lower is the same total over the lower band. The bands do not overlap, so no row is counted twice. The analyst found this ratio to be 1.21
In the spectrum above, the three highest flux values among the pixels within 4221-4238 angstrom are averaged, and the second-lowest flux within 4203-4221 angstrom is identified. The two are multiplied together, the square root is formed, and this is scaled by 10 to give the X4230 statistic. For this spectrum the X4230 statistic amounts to 971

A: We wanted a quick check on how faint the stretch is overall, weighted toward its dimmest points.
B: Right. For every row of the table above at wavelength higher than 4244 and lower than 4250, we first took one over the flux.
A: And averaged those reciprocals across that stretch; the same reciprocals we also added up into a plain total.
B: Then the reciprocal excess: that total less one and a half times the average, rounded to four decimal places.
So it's 0.0153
